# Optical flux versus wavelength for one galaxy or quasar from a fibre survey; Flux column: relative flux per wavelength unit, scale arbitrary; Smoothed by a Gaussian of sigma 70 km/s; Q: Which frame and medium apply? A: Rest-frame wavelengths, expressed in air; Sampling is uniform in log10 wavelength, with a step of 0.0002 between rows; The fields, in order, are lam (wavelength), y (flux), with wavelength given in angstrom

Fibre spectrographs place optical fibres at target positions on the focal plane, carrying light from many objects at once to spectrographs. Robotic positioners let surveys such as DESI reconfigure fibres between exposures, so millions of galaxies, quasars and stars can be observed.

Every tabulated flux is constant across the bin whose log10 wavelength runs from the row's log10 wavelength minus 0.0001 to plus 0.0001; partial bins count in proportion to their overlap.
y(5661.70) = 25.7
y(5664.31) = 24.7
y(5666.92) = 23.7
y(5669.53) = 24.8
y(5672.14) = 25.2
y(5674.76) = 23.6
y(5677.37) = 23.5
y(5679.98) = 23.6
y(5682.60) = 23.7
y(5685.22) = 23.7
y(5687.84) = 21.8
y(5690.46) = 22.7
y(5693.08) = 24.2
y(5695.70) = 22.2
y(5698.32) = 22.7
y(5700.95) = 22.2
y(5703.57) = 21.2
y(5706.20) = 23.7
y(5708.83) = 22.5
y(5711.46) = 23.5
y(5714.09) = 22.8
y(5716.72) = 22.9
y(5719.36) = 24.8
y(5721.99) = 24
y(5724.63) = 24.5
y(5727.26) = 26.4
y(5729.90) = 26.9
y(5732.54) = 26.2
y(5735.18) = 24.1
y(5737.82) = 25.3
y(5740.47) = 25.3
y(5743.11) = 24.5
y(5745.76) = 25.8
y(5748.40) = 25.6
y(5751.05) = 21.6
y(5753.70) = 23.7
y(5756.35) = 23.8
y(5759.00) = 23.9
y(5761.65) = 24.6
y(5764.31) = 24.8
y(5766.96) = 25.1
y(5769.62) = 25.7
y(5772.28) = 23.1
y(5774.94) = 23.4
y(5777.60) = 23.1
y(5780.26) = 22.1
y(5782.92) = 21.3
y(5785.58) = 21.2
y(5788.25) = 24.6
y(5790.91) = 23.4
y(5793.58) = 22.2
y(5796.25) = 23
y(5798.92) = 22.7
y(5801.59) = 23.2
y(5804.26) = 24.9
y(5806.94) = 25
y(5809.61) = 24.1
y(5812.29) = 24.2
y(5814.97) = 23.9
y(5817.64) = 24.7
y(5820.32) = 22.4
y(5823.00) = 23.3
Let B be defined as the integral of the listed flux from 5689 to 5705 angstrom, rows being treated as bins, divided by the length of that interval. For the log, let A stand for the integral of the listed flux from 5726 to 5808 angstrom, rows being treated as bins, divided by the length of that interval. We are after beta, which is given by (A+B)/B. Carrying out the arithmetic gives 2.07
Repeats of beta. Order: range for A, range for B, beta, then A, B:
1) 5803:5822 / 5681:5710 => 2.06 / 24.15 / 22.8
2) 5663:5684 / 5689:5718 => 2.06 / 24.09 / 22.8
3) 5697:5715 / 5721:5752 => 1.90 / 22.65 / 25.1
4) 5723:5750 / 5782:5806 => 2.10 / 25.40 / 23.0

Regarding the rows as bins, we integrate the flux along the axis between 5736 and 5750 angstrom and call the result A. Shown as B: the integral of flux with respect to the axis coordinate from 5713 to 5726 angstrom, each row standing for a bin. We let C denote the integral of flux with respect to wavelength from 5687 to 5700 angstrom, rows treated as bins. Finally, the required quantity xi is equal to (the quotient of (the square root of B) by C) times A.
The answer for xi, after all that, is 21.0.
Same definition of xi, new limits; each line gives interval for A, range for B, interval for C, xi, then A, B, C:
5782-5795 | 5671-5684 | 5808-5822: 15.5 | 294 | 311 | 334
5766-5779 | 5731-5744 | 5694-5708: 18.0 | 312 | 327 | 314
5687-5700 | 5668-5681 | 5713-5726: 16.9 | 296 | 314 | 310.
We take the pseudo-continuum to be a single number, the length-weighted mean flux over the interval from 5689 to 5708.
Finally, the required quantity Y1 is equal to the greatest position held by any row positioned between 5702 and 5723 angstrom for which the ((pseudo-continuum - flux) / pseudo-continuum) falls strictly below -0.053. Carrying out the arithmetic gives 5721.99 angstrom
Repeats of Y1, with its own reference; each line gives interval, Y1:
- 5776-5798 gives 5788.25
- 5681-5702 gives 5693.08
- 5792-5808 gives 5806.94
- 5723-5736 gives 5735.18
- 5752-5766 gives 5764.31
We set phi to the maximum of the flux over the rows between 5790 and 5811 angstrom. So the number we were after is 25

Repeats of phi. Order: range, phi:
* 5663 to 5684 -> 25.2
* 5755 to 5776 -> 25.7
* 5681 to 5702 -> 24.2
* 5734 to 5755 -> 25.8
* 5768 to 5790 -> 25.7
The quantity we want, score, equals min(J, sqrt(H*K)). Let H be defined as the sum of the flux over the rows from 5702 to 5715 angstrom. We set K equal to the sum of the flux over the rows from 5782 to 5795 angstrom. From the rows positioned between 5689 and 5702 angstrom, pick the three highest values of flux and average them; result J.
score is 23.2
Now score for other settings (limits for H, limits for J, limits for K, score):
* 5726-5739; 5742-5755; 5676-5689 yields 25.3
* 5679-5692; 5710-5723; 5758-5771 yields 24.1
